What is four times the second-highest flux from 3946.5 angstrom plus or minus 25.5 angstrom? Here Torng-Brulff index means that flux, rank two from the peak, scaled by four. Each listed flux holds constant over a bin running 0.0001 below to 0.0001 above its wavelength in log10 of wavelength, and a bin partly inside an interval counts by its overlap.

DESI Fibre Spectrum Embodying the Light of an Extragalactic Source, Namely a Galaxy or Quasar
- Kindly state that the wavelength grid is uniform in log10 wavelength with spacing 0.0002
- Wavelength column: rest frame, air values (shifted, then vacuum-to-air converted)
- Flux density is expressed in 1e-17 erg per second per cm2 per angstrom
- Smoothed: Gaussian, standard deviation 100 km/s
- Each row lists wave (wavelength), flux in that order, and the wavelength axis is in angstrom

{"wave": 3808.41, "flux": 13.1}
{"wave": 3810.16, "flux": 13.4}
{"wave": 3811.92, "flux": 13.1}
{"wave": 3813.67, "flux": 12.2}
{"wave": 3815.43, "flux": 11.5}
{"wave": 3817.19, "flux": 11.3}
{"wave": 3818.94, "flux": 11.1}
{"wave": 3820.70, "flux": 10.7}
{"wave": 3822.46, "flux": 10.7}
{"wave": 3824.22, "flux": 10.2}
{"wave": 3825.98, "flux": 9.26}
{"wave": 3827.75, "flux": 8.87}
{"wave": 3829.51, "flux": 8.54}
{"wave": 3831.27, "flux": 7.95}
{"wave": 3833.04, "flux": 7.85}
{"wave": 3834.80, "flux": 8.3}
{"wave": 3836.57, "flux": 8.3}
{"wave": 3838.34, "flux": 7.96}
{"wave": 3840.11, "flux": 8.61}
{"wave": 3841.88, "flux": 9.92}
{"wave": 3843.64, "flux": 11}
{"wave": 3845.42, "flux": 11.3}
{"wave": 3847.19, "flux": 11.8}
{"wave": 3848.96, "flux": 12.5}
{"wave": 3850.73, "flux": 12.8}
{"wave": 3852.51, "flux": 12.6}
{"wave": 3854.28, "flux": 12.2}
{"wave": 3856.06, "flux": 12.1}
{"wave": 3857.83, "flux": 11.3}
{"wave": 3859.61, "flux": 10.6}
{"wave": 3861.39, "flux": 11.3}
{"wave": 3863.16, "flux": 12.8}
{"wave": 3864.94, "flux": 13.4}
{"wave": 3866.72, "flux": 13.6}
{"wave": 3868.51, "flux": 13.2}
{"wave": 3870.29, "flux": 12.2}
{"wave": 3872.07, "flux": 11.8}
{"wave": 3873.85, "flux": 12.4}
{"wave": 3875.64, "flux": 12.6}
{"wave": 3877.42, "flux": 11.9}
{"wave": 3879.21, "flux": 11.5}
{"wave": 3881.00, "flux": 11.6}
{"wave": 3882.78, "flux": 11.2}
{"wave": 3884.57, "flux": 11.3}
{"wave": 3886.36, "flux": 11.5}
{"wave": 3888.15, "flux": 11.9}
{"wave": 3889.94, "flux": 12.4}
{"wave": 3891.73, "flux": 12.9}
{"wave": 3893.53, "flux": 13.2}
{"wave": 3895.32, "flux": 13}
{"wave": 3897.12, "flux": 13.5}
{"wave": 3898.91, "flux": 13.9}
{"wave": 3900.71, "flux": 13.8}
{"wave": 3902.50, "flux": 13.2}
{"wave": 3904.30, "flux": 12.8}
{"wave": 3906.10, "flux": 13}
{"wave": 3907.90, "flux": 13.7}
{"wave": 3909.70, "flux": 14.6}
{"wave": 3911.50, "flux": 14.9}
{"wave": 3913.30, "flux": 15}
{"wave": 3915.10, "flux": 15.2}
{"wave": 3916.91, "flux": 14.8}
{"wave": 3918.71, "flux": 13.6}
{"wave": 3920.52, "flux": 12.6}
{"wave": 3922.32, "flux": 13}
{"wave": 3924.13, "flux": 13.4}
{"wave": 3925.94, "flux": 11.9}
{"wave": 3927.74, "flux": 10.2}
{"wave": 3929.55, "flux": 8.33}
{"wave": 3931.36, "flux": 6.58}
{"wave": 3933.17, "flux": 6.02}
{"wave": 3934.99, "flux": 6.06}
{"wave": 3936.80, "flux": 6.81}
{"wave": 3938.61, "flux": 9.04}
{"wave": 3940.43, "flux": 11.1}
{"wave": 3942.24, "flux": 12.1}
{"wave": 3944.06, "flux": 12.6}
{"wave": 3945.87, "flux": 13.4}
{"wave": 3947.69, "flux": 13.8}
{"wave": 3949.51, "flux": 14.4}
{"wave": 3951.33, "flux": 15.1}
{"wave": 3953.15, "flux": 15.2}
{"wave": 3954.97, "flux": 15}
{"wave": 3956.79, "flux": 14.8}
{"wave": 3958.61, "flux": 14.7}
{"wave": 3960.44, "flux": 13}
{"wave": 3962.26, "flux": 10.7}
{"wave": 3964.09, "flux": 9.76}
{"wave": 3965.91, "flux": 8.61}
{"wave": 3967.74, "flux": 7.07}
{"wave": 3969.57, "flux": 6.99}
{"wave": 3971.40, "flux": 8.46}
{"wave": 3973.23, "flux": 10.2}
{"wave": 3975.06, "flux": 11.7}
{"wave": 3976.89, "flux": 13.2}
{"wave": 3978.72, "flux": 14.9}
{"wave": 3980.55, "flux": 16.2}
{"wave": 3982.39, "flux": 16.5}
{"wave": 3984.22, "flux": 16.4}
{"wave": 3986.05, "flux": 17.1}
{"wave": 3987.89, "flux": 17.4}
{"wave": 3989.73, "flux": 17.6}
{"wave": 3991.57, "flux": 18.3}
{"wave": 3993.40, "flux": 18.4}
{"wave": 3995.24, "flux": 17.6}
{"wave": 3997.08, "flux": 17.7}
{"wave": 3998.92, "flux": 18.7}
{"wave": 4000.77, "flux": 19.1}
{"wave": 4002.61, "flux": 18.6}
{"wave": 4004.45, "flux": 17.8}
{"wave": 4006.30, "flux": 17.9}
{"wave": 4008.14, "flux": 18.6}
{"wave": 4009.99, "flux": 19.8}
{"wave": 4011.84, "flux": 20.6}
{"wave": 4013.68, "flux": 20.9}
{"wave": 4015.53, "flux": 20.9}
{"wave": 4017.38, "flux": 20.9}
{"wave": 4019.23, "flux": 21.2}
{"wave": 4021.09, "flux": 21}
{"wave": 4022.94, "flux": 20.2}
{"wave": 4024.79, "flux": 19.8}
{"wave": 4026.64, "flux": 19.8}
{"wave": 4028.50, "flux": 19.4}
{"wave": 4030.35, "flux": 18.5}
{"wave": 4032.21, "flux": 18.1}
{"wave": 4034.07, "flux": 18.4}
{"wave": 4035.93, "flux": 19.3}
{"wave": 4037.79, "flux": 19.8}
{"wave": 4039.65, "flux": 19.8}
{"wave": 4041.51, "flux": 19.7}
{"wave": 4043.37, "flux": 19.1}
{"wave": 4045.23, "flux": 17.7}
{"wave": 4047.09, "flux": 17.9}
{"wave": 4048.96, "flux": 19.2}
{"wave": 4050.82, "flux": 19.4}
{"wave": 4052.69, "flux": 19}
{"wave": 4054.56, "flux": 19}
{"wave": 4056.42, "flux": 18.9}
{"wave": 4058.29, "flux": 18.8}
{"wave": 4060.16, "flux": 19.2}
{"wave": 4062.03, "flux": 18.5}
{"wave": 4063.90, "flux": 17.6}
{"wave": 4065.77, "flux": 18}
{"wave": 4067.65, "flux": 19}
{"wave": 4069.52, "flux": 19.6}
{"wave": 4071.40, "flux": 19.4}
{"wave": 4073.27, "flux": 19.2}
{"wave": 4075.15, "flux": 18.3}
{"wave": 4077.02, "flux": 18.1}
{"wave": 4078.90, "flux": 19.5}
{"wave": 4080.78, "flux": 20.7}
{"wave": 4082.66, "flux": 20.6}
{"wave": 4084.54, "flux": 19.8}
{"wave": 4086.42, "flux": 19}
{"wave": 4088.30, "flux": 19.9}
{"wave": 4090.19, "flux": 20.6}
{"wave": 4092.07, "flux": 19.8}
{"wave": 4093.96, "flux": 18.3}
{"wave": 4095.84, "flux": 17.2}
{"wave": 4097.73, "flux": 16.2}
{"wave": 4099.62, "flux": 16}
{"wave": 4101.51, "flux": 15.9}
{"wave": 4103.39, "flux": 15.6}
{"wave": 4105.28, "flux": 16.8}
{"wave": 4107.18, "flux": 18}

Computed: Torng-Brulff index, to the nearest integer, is 60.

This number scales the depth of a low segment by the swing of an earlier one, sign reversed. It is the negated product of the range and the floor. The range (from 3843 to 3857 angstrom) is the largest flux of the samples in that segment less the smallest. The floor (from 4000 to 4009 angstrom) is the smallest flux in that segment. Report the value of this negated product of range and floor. -32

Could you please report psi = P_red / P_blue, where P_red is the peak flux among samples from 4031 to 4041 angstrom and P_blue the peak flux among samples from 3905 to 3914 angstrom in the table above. 1.3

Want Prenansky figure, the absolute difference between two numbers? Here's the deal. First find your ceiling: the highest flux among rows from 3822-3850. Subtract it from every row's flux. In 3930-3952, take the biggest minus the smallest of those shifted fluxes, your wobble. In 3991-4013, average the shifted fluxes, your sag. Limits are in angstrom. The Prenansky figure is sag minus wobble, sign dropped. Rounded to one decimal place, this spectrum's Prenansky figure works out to 3.0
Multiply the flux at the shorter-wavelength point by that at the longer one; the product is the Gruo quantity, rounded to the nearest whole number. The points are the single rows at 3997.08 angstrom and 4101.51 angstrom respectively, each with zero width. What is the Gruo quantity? 281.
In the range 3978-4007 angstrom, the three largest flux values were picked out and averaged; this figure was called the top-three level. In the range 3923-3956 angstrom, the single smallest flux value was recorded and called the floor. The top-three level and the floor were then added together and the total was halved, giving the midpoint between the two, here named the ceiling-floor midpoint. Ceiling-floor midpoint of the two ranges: 12.4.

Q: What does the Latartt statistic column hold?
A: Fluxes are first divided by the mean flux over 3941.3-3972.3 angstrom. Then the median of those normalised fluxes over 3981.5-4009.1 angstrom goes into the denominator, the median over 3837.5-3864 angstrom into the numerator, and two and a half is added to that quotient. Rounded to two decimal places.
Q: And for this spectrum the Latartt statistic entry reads 3.13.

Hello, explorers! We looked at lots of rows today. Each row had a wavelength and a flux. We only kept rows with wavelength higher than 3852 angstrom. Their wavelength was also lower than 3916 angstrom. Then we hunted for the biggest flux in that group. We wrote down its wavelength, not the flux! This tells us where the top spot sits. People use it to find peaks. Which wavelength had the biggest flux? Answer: 3915.10 angstrom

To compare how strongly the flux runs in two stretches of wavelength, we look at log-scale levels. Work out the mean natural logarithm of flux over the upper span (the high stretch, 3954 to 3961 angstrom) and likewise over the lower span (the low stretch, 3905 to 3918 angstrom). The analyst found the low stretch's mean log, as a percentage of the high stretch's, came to 100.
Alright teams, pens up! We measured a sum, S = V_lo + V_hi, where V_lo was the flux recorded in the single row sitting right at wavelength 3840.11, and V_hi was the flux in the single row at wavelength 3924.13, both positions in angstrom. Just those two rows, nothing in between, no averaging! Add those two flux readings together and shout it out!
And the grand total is 22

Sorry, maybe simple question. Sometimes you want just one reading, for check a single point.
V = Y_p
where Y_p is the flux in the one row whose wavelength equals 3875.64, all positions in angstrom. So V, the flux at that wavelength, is 12.6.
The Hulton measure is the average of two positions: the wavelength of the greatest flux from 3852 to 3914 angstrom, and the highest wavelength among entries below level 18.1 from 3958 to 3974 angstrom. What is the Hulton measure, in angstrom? 3943.3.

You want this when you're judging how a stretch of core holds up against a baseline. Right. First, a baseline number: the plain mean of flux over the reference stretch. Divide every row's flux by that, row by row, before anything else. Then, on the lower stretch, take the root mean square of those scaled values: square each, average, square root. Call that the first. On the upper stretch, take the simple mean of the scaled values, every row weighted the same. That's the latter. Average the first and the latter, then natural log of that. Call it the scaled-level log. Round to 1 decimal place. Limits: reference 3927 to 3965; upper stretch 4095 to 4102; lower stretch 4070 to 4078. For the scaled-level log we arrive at 0.4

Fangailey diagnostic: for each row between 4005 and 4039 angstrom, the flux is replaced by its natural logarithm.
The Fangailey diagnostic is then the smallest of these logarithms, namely 2.88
